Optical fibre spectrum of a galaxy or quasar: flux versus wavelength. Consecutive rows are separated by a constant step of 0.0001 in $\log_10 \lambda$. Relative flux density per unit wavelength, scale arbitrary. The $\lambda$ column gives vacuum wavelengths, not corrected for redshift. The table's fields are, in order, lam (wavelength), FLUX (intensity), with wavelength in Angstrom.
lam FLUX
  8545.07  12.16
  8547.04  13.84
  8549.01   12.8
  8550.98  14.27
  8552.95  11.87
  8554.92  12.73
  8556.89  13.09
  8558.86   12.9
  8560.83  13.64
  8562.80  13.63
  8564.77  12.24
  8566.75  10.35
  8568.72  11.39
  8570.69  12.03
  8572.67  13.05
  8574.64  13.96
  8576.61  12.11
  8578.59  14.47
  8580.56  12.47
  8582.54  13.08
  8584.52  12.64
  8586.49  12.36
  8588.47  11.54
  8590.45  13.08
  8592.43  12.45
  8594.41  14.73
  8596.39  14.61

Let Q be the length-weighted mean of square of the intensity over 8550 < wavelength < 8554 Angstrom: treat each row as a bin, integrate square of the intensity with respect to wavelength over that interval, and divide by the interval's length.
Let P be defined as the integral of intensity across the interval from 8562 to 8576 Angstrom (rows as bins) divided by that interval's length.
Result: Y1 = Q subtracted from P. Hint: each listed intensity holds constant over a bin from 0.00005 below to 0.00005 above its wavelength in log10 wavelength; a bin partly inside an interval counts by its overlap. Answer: -160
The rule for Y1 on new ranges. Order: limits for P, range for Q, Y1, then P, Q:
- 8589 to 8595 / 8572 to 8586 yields -159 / 13.2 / 172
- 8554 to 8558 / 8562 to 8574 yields -136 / 12.9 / 149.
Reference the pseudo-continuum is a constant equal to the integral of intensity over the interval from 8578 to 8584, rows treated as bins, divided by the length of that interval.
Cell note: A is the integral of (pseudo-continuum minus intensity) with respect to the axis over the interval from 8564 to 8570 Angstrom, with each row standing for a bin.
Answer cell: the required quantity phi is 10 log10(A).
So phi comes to 11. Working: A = 11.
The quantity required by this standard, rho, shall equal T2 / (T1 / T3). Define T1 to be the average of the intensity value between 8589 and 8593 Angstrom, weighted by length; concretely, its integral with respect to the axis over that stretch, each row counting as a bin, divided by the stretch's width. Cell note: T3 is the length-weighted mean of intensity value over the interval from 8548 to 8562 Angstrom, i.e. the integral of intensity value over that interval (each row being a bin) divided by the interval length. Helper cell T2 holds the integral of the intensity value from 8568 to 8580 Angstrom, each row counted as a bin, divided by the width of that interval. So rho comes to 13.3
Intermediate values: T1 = 12.6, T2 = 12.86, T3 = 13.1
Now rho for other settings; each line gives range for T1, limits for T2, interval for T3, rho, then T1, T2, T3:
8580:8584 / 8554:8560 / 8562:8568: 12.1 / 12.8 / 12.93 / 12.0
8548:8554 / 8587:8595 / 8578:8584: 13.0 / 13.0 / 12.81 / 13.2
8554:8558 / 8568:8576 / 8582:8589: 12.1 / 12.9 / 12.63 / 12.4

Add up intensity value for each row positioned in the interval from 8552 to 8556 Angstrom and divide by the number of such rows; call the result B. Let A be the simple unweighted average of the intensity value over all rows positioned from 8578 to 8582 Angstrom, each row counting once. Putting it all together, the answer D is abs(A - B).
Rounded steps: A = 13.5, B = 12.3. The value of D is 1.2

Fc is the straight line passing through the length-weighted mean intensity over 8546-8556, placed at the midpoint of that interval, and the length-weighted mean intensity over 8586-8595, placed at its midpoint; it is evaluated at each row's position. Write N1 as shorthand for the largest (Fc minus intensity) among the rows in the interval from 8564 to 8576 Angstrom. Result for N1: 2.6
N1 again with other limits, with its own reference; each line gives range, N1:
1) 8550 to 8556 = 1.2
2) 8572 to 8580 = 0.8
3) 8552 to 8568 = 2.6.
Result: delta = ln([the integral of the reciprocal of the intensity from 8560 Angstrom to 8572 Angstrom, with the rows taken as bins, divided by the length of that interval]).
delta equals -2.494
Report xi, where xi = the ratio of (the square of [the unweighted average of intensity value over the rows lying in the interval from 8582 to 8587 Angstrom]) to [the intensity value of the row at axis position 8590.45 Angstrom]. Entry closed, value 12.3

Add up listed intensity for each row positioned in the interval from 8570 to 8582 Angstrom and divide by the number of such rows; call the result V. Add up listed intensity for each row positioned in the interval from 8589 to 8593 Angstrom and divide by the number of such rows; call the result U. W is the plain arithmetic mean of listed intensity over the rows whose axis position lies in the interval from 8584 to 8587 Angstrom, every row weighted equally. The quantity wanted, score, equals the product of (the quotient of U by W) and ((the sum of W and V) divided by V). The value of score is 2.00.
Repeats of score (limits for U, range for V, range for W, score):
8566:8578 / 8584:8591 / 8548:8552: 1.88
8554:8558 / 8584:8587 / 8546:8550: 2.00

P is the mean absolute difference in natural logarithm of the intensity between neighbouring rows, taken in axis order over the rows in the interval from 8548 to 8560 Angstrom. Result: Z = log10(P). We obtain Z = -1.09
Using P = 0.081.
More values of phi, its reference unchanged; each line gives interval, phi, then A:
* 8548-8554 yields 1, 1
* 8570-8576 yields 1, 1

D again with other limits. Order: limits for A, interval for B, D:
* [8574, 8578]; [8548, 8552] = 0.5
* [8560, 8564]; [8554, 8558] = 0.7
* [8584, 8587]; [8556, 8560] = 0.5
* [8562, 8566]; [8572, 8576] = 0.6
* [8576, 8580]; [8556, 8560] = 0.3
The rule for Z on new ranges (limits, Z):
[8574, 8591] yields -1.02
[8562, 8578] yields -0.99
